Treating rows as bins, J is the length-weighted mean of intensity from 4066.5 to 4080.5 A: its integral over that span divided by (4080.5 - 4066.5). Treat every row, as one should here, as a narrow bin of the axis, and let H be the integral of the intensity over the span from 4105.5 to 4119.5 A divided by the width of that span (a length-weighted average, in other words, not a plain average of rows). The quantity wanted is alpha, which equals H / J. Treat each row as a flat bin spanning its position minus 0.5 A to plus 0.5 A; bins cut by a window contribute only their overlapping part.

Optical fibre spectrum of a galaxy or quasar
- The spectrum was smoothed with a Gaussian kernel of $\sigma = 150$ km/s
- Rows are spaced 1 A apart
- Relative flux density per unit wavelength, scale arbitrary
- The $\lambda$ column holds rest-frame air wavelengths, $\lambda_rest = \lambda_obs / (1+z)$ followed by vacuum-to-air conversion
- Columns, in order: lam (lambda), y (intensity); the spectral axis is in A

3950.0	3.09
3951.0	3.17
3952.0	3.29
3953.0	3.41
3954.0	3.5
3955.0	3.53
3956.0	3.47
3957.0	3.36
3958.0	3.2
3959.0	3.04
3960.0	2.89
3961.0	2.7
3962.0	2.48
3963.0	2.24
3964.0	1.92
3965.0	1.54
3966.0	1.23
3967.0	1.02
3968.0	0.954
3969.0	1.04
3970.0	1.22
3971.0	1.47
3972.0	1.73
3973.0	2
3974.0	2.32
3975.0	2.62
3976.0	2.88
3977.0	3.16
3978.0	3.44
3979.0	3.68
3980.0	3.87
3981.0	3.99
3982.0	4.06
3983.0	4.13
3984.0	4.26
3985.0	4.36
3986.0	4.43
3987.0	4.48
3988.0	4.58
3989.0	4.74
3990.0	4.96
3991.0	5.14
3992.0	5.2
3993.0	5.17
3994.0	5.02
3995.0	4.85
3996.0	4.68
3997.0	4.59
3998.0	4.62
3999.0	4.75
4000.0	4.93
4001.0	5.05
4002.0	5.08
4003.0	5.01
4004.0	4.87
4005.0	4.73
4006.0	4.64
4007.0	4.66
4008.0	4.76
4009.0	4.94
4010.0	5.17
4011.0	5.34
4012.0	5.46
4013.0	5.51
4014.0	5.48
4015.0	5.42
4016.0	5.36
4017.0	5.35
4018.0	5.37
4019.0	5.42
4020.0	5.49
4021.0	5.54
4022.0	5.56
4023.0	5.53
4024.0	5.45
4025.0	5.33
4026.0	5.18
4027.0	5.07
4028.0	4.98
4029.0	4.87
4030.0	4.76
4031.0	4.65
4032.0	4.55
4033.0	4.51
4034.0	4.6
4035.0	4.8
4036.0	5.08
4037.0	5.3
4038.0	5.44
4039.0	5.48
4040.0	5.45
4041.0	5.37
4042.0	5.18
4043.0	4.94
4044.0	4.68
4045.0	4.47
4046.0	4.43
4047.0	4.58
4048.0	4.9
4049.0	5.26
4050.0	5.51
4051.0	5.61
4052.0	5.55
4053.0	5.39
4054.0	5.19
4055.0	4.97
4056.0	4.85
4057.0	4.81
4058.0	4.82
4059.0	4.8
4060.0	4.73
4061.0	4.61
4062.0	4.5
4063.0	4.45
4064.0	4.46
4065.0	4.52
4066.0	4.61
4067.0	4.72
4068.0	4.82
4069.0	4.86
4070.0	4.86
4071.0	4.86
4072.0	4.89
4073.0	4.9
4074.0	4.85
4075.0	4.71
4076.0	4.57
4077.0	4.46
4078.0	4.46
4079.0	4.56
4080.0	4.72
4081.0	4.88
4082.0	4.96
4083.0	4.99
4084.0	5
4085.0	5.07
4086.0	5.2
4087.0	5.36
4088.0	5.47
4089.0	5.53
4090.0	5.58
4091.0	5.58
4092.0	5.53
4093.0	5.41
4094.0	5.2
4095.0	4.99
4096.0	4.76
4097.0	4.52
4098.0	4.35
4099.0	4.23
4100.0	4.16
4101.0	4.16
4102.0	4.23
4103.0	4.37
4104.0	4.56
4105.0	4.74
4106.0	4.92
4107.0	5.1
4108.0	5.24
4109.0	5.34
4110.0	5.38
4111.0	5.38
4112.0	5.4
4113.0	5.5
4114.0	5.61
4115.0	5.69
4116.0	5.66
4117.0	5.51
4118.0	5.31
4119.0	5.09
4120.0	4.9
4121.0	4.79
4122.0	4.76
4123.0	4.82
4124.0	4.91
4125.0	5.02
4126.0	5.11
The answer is 1.13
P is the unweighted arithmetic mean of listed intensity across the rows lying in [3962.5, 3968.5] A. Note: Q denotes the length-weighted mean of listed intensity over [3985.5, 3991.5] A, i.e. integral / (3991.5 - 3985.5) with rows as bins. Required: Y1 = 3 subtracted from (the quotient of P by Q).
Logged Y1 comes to -2.7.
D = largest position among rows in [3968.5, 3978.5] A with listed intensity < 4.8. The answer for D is 3978.0 A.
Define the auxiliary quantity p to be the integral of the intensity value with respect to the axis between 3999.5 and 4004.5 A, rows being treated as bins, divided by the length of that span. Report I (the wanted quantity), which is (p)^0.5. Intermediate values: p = 5.0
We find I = 2.23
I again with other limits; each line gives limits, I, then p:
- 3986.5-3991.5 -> 2.19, 4.8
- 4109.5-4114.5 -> 2.34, 5.5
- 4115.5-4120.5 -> 2.30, 5.3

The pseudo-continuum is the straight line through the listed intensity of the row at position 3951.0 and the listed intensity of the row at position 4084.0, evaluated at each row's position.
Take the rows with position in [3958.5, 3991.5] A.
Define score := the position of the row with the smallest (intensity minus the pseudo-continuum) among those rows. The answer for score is 3968.0 A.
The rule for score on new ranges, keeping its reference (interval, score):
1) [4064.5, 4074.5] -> 4065.0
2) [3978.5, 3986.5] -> 3979.0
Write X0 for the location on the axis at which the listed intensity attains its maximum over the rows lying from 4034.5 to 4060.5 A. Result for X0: 4051.0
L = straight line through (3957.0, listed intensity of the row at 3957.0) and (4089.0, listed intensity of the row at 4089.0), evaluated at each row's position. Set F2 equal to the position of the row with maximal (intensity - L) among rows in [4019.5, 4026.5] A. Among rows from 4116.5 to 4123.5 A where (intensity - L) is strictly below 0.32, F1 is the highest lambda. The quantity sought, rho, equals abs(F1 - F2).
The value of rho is 101 A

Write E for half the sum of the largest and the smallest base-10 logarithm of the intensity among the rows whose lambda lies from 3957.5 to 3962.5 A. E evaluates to 0.45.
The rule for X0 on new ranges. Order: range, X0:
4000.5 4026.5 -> 4022.0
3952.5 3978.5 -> 3955.0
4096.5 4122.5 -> 4115.0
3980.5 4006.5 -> 3992.0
